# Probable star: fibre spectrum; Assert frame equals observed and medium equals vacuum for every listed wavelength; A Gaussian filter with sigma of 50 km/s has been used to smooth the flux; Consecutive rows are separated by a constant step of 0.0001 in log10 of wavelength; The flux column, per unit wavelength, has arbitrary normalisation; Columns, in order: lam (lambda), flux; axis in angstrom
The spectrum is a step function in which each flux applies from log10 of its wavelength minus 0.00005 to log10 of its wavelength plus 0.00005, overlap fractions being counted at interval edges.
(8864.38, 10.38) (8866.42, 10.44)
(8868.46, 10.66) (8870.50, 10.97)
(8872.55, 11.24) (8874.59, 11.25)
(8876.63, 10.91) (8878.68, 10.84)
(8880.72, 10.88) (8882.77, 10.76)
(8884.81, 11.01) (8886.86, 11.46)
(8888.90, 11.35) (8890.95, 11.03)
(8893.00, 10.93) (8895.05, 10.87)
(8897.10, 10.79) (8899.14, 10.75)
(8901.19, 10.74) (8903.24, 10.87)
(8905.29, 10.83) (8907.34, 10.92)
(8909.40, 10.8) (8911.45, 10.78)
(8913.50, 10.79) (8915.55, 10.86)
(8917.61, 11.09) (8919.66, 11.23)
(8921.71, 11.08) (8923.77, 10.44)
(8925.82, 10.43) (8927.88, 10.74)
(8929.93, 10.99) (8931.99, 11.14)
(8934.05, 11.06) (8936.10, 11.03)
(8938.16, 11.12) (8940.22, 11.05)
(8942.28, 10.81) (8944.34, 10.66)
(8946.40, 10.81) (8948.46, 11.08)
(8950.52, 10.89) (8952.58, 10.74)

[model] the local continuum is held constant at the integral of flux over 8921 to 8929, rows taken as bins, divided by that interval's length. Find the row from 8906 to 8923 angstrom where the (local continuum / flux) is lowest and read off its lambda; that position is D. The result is 8919.66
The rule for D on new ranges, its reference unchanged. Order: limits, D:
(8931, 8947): 8931.99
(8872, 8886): 8874.59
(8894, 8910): 8907.34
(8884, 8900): 8886.86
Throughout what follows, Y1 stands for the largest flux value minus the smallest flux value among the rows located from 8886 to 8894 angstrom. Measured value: 0.53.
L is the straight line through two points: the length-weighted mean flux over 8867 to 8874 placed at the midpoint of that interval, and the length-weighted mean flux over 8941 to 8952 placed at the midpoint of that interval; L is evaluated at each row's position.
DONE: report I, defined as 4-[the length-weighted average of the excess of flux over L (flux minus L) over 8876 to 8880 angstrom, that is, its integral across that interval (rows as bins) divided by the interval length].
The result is 4.06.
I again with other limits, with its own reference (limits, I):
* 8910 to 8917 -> 4.06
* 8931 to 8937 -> 3.79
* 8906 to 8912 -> 4.06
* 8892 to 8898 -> 4.05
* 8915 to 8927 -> 4.03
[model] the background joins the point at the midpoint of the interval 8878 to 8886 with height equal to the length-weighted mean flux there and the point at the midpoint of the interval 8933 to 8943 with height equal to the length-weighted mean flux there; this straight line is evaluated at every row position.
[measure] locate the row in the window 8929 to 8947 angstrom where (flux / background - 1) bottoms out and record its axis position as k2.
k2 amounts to 8944.34 angstrom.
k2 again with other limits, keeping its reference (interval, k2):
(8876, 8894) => 8882.77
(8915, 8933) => 8925.82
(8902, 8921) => 8911.45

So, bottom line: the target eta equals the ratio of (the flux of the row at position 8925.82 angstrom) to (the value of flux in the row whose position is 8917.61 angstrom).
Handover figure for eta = 0.94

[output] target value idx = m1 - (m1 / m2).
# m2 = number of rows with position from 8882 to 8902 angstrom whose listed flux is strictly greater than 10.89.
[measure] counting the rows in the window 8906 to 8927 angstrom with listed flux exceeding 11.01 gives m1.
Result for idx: 2.4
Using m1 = 3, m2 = 5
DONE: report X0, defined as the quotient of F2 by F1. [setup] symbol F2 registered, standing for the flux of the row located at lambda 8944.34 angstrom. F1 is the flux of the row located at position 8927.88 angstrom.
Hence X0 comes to 0.99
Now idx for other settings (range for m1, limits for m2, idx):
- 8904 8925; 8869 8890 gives 2.6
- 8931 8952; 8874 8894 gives 5.1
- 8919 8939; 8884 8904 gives 4.8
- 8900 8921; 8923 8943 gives 1.7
